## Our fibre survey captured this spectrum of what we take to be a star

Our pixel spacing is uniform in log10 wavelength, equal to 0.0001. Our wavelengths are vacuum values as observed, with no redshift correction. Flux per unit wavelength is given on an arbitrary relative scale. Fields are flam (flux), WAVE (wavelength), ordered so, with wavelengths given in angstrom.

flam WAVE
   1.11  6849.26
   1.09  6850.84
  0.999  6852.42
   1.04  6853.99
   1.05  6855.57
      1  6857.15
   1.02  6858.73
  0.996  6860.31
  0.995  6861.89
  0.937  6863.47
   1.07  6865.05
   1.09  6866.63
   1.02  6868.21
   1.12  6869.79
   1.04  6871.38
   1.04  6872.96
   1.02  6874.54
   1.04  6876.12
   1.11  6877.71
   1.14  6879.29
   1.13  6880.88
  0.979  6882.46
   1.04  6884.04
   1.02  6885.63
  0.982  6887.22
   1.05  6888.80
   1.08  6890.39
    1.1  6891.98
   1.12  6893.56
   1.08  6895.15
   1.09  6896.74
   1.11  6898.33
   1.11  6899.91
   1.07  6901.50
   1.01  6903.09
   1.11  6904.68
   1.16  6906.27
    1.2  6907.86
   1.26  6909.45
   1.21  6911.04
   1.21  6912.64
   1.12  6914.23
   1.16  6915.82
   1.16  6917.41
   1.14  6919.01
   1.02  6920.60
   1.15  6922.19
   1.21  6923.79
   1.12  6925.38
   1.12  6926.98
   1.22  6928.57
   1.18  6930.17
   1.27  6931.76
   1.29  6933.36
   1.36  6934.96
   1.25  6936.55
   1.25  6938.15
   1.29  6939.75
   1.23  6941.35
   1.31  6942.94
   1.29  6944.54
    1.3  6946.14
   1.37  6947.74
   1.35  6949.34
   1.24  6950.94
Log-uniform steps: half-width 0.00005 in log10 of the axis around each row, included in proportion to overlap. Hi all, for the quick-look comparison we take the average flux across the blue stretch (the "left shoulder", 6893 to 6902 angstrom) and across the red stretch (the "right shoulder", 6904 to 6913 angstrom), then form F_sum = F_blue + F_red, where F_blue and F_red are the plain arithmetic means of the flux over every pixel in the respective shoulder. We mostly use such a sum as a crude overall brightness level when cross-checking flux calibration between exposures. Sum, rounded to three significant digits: 2.29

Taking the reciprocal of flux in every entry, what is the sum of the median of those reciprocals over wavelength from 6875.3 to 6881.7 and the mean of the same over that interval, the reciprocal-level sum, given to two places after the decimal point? 1.80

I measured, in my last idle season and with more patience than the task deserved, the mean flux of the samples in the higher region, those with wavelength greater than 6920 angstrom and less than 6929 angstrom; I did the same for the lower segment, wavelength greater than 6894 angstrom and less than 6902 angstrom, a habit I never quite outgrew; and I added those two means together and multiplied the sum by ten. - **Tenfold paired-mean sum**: 22.3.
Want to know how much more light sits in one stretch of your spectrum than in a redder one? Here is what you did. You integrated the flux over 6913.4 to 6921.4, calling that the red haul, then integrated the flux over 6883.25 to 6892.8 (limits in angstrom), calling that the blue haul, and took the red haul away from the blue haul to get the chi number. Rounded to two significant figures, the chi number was 1.0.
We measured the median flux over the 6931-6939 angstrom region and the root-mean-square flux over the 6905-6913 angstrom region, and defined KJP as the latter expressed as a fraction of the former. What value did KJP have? 0.952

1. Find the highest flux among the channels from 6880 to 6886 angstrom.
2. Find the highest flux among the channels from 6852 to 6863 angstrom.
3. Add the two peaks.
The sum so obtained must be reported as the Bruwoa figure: 2.18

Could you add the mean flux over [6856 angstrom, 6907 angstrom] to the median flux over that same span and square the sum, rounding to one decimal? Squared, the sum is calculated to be 4.5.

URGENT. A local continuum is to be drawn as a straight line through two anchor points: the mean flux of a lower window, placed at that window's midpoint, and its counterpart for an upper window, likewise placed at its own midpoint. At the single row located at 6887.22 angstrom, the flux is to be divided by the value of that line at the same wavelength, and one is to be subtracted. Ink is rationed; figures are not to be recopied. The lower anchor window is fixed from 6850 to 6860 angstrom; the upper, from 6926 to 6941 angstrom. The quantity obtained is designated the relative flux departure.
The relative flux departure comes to -0.12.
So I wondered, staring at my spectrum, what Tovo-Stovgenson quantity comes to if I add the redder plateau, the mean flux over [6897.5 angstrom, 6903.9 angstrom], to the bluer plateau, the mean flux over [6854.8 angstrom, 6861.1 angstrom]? 2.09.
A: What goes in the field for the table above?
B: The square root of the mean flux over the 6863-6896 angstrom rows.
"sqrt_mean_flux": 1.03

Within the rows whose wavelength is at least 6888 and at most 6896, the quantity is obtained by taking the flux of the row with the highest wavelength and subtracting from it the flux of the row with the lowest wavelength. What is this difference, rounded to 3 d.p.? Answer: 0.030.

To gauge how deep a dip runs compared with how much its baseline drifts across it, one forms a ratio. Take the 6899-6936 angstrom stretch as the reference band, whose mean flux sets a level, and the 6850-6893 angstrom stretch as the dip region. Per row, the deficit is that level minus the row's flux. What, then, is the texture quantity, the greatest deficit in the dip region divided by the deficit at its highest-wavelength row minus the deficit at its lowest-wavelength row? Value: -23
